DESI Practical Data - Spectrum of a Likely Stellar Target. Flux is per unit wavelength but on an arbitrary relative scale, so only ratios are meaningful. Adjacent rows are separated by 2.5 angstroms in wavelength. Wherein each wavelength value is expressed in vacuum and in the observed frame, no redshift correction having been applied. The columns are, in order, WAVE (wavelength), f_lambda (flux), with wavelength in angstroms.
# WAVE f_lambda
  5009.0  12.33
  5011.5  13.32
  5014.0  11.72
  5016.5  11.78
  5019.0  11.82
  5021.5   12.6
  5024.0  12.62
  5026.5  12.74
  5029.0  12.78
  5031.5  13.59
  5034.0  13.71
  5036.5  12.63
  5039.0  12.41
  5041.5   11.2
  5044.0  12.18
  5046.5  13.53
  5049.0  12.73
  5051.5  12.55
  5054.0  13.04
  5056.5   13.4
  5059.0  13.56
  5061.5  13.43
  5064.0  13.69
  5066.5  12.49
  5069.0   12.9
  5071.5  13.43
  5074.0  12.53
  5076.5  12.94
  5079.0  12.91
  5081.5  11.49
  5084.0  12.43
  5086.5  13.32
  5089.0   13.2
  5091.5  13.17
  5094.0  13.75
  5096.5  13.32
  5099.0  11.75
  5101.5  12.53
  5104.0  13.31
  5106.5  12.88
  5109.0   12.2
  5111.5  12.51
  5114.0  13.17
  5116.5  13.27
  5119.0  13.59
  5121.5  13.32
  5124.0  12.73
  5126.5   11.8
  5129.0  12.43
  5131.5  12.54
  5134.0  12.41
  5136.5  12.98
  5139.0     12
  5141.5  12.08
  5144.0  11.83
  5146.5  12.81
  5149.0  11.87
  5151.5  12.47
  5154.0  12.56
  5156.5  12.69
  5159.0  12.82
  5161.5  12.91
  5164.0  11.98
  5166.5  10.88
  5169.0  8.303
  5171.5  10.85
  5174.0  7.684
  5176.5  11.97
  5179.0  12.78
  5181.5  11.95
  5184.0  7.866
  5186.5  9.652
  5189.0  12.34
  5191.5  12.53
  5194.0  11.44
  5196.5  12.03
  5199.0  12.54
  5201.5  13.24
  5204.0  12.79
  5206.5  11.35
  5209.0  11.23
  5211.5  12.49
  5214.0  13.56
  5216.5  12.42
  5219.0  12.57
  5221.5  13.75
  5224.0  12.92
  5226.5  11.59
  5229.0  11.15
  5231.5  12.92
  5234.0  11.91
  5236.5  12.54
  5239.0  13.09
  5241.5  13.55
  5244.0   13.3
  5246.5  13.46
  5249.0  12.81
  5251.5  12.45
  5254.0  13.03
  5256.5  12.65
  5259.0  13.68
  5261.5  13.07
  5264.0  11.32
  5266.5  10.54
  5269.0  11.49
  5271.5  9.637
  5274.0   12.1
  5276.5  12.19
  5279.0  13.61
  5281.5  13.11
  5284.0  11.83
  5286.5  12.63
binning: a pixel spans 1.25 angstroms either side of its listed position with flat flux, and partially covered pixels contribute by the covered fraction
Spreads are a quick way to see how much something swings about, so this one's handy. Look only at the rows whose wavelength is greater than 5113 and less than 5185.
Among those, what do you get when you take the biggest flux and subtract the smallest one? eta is 5.9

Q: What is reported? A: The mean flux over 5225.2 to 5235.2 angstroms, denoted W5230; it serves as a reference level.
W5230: 11.9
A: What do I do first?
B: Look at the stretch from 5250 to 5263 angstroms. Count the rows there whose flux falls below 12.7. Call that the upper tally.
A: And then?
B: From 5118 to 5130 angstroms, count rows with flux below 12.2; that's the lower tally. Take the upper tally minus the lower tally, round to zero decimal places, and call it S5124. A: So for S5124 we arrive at 1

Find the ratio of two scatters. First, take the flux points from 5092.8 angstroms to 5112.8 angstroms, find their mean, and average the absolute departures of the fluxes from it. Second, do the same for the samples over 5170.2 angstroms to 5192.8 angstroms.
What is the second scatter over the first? 3.1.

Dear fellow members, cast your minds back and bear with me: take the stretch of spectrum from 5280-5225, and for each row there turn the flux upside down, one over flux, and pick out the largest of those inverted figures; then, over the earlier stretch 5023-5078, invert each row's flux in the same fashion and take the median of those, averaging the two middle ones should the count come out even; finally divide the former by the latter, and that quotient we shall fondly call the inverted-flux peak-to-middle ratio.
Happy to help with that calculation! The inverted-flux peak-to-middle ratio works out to 1.33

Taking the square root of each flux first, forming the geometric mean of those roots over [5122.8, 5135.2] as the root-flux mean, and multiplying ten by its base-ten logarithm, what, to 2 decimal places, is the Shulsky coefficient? 5.46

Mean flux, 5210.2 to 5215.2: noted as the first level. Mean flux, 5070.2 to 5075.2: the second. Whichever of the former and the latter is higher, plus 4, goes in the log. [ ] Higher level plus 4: 17.0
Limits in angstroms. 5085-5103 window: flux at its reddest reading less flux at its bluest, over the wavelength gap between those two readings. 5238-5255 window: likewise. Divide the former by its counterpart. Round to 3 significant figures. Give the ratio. 13.2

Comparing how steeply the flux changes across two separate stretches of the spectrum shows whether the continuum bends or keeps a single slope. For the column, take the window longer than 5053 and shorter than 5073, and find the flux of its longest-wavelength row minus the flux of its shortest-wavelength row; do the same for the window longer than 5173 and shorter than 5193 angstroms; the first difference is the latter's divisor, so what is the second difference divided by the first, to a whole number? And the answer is 12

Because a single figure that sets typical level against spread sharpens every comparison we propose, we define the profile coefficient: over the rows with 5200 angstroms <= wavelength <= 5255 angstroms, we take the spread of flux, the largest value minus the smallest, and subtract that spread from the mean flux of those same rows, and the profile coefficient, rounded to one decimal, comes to 10.0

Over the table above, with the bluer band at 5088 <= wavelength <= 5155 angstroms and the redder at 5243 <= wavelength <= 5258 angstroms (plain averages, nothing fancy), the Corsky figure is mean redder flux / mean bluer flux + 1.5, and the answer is 2.52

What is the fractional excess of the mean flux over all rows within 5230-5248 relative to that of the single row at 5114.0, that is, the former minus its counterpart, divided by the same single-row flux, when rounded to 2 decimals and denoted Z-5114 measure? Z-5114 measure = -0.02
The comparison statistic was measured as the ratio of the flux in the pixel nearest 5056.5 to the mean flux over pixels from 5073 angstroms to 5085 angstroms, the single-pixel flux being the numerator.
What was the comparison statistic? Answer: 1.08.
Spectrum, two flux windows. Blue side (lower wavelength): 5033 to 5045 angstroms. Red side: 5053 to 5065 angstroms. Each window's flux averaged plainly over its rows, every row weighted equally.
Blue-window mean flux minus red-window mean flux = -1.0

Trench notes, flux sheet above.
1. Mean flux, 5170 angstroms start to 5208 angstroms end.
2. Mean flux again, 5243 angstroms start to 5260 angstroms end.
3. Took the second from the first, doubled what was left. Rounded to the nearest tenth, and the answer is -3.3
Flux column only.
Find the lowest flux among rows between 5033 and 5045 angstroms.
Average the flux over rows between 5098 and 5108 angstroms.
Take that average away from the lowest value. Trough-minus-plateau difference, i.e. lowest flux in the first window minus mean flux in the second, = -1.4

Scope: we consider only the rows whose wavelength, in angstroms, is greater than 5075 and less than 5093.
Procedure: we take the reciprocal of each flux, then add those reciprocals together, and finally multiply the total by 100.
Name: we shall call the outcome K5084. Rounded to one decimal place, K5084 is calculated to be 54.9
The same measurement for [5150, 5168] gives 56.9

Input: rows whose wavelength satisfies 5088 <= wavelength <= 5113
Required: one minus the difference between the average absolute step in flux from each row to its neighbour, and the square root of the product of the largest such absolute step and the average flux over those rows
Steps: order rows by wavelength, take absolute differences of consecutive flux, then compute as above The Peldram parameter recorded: 4.87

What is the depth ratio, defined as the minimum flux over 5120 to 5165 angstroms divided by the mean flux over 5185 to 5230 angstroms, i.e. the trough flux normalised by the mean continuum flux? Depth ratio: 0.97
